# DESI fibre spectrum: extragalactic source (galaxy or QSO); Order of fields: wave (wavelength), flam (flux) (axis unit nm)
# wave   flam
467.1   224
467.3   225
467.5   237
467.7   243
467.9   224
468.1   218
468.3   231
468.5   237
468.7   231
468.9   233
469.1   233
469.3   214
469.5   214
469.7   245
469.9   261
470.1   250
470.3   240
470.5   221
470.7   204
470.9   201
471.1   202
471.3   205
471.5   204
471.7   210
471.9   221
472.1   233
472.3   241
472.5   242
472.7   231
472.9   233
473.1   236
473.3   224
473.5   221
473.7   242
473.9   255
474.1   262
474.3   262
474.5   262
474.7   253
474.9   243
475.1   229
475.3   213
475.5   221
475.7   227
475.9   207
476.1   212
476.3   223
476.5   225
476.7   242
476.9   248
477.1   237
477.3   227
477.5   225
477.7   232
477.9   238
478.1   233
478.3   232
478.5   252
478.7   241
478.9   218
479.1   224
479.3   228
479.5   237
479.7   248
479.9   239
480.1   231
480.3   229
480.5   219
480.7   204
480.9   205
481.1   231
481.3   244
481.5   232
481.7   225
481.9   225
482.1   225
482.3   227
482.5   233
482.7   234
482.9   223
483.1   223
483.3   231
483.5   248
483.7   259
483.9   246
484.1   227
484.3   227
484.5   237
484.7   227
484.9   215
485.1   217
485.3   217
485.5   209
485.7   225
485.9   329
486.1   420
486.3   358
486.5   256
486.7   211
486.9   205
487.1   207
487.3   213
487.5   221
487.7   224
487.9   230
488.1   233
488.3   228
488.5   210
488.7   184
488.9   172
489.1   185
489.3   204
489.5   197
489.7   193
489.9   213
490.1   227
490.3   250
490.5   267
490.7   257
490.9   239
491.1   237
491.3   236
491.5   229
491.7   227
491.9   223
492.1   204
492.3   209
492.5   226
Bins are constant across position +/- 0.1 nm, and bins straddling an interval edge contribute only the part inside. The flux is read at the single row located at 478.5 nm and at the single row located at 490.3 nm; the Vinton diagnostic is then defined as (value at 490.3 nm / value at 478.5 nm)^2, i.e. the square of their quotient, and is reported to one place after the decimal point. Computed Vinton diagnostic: 1.0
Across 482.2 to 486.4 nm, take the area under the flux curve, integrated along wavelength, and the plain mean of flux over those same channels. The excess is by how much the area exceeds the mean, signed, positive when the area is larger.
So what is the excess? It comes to 797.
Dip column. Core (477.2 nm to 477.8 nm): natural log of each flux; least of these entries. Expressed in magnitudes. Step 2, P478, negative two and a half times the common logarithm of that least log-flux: -1.834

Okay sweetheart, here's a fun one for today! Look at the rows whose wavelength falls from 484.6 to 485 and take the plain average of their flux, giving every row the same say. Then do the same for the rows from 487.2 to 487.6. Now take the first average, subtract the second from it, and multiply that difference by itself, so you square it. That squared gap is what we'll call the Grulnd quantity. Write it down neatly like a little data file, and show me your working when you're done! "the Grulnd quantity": 16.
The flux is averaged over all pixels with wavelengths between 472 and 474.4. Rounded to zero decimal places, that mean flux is 240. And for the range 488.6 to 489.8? 189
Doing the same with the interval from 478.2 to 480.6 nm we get 233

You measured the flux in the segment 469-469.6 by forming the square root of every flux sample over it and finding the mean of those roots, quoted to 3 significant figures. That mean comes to 14.8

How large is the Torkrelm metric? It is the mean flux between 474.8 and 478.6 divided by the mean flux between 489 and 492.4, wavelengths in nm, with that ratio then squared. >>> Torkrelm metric 1.06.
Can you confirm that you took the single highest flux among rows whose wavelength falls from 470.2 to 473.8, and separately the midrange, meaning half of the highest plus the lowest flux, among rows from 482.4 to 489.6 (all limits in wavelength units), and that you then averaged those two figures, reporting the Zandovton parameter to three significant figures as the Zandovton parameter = 269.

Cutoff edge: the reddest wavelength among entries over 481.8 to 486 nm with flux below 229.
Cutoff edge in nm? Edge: 485.7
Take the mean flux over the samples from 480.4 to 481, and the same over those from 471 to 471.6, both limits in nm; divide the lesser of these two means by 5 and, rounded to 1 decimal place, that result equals 40.7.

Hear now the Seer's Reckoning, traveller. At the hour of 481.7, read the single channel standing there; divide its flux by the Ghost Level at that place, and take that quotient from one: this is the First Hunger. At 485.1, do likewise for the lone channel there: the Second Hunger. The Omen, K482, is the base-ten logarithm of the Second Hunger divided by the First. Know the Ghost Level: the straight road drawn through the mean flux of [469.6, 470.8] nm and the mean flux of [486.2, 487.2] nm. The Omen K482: 0.2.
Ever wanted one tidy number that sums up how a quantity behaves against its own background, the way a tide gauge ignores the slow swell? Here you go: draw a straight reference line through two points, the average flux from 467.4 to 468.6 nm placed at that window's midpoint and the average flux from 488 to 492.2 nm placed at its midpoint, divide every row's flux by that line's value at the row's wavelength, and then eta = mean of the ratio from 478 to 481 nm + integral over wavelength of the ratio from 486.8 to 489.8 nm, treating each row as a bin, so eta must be 3.8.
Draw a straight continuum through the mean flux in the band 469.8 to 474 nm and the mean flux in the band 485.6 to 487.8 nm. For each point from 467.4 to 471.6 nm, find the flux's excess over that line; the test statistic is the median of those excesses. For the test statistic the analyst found 11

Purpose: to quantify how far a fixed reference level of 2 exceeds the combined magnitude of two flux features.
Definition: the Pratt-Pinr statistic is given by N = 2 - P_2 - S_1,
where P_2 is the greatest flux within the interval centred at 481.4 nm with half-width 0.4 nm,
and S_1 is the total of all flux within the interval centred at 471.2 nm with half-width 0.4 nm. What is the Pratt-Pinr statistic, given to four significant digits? -1054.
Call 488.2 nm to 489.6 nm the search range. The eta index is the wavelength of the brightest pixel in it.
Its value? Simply 488.3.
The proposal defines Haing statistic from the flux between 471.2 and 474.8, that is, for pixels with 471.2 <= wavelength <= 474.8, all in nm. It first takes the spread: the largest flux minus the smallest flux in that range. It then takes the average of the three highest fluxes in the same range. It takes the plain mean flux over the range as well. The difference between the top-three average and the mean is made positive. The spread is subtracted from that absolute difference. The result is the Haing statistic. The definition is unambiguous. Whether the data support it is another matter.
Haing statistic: -31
